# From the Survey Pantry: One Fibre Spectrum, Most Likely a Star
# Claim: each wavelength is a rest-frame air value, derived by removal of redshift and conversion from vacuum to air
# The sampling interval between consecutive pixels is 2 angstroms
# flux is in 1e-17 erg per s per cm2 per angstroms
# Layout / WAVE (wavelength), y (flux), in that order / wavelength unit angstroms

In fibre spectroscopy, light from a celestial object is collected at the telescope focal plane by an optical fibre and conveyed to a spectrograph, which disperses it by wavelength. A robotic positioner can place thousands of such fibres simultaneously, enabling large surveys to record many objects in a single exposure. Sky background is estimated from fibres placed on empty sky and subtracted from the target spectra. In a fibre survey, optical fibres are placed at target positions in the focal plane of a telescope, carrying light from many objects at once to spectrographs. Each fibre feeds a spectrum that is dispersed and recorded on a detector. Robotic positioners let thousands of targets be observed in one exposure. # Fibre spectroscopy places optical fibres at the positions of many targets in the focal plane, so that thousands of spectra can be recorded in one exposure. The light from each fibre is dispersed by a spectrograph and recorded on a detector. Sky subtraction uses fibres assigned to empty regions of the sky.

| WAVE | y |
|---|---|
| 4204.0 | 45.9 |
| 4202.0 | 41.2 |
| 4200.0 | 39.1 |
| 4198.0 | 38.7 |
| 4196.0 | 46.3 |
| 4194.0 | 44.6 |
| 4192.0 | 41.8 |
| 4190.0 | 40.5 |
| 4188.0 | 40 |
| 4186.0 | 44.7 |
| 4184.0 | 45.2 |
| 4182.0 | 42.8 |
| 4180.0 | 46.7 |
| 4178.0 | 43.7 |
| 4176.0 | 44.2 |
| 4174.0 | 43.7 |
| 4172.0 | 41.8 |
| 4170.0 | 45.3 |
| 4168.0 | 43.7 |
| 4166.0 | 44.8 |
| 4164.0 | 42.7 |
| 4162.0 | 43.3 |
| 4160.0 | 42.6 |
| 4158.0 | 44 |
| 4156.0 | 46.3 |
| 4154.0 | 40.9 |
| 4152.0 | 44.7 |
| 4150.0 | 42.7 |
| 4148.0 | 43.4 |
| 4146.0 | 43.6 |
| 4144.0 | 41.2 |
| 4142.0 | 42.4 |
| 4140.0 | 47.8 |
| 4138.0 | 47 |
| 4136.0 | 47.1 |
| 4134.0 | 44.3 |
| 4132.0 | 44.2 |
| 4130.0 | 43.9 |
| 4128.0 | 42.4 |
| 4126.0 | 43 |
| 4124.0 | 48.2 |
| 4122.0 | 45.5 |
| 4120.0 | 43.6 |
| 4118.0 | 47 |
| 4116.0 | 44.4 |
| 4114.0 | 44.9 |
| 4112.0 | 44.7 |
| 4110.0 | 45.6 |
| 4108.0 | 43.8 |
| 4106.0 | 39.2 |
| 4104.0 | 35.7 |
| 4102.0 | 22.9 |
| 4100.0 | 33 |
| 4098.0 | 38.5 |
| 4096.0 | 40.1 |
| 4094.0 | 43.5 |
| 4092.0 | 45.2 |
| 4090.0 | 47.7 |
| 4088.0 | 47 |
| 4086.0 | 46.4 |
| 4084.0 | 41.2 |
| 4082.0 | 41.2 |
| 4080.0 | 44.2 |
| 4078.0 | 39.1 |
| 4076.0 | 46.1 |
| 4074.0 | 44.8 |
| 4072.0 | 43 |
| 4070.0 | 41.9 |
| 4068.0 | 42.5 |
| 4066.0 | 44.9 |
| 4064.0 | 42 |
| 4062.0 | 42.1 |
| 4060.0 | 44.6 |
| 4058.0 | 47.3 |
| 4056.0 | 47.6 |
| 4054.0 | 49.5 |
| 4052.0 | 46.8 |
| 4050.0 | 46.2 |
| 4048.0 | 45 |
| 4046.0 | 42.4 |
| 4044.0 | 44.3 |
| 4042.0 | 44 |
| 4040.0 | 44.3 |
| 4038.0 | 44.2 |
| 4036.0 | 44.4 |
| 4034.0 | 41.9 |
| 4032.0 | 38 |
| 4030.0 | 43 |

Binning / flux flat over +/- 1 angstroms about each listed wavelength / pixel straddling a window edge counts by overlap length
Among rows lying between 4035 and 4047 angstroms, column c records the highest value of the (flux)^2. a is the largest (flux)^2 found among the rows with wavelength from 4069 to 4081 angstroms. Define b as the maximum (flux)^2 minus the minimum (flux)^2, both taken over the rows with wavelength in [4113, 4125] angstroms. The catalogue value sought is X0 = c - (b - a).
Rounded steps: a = 2125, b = 422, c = 1971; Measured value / 3674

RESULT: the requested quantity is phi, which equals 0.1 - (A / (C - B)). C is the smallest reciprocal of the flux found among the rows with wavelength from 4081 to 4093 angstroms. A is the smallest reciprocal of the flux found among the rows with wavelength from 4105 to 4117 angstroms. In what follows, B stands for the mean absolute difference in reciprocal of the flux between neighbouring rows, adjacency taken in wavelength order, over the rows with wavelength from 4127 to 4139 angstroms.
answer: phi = -0.97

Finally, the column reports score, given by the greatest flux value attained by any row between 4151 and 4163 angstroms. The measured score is 46.3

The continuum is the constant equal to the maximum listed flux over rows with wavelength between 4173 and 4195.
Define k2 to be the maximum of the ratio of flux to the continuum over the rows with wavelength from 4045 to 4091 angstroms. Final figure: 1.06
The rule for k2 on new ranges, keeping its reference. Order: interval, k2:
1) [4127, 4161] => 1.02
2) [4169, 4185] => 1.00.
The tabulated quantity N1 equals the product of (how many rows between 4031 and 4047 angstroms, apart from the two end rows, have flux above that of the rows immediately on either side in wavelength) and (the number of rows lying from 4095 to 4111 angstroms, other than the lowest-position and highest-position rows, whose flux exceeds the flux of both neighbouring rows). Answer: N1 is 0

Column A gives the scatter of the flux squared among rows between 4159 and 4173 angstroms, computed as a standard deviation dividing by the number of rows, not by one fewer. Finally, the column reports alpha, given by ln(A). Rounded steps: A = 101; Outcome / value 4.61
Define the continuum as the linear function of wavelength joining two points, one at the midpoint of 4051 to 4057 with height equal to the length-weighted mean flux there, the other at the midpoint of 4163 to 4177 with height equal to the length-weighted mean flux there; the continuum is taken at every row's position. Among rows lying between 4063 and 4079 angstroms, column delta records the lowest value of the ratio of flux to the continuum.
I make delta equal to 0.83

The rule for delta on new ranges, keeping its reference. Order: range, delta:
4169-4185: 0.96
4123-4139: 0.94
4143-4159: 0.92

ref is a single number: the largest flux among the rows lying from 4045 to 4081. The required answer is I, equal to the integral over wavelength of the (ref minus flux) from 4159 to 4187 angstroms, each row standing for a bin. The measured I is 156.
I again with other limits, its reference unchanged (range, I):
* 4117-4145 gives 131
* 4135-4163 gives 152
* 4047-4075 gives 130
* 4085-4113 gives 239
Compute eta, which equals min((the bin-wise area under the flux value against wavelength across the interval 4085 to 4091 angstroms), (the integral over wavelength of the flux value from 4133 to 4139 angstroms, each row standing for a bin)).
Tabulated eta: 277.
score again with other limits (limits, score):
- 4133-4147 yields 47.8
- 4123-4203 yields 48.2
